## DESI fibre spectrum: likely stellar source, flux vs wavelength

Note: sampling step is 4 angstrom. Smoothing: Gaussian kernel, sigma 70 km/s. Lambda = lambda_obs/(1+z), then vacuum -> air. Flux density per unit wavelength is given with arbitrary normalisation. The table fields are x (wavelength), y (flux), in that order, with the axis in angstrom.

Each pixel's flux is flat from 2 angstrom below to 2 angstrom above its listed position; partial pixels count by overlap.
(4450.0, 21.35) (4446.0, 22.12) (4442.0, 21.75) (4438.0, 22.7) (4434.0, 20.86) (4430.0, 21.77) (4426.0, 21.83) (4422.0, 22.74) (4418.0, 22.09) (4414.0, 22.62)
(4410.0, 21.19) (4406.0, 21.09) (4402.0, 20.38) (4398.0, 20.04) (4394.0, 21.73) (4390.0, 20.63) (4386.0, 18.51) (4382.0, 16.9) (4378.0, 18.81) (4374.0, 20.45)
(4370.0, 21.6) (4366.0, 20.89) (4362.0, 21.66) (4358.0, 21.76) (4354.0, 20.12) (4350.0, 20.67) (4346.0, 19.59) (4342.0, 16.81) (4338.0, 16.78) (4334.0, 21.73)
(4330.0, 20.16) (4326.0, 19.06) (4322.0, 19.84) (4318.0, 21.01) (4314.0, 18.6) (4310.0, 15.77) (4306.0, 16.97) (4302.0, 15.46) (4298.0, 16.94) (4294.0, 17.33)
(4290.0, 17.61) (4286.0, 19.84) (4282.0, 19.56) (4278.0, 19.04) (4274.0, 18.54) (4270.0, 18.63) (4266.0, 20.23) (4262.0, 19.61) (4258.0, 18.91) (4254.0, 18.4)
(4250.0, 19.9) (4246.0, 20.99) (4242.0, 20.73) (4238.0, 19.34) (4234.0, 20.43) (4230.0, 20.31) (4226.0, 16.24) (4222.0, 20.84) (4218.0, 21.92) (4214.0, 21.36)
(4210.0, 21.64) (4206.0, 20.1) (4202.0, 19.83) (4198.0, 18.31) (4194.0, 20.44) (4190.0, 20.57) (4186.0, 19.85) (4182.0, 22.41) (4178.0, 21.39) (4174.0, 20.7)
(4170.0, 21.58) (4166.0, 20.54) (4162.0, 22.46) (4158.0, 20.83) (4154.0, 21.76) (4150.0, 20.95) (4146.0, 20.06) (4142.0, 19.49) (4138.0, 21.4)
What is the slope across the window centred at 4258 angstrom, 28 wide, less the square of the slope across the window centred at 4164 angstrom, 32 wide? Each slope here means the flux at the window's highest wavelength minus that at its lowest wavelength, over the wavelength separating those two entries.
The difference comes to -0.099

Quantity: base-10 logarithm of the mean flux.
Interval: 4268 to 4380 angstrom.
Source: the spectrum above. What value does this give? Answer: 1.28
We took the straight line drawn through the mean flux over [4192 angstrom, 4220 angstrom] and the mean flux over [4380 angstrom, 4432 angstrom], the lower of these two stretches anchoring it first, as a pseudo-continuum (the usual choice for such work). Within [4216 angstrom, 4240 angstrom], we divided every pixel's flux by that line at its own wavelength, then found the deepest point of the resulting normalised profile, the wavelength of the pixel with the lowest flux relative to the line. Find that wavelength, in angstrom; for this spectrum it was 4226.0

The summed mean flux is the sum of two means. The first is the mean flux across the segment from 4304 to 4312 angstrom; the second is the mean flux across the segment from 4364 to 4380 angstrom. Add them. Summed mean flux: 36.8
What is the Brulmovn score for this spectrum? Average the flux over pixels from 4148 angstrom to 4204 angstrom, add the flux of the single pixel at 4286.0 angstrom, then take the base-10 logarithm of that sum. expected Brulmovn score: 1.61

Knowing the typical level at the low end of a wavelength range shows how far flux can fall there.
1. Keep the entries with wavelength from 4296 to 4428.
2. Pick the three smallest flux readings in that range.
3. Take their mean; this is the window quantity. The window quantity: 16.0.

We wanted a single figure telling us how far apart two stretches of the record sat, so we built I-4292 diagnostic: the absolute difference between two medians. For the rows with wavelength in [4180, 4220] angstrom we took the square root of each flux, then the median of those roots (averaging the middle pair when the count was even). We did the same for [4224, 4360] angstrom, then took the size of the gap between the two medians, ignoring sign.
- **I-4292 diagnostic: 0.12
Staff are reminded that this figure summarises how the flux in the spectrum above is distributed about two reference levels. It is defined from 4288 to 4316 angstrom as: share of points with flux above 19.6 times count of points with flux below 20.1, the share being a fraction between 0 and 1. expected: 0.0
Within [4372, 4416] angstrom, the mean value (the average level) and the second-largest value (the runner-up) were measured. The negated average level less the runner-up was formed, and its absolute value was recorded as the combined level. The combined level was 41.9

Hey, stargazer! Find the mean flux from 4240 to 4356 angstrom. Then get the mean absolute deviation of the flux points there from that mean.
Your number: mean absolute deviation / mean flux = 0.07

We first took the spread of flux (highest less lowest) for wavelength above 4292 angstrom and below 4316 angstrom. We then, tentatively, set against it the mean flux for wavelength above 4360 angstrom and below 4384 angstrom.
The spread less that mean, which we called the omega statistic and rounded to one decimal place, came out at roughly -16.9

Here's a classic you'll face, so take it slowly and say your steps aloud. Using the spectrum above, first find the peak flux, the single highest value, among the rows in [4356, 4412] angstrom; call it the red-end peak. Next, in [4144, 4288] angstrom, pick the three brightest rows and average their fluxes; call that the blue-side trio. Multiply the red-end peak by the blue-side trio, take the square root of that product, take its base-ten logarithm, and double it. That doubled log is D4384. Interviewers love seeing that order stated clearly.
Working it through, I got 2.69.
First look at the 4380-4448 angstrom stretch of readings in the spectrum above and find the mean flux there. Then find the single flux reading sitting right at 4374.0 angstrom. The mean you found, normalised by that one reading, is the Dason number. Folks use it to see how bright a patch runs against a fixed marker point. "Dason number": 1.03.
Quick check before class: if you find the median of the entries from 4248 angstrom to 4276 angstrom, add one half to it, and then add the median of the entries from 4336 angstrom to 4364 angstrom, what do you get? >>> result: 39.5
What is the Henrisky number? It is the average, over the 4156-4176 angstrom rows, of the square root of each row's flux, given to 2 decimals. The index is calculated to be 4.61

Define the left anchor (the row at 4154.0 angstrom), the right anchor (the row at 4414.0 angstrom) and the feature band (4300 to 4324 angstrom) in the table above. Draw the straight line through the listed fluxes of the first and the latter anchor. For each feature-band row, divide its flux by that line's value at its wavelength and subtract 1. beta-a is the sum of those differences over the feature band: -1.17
